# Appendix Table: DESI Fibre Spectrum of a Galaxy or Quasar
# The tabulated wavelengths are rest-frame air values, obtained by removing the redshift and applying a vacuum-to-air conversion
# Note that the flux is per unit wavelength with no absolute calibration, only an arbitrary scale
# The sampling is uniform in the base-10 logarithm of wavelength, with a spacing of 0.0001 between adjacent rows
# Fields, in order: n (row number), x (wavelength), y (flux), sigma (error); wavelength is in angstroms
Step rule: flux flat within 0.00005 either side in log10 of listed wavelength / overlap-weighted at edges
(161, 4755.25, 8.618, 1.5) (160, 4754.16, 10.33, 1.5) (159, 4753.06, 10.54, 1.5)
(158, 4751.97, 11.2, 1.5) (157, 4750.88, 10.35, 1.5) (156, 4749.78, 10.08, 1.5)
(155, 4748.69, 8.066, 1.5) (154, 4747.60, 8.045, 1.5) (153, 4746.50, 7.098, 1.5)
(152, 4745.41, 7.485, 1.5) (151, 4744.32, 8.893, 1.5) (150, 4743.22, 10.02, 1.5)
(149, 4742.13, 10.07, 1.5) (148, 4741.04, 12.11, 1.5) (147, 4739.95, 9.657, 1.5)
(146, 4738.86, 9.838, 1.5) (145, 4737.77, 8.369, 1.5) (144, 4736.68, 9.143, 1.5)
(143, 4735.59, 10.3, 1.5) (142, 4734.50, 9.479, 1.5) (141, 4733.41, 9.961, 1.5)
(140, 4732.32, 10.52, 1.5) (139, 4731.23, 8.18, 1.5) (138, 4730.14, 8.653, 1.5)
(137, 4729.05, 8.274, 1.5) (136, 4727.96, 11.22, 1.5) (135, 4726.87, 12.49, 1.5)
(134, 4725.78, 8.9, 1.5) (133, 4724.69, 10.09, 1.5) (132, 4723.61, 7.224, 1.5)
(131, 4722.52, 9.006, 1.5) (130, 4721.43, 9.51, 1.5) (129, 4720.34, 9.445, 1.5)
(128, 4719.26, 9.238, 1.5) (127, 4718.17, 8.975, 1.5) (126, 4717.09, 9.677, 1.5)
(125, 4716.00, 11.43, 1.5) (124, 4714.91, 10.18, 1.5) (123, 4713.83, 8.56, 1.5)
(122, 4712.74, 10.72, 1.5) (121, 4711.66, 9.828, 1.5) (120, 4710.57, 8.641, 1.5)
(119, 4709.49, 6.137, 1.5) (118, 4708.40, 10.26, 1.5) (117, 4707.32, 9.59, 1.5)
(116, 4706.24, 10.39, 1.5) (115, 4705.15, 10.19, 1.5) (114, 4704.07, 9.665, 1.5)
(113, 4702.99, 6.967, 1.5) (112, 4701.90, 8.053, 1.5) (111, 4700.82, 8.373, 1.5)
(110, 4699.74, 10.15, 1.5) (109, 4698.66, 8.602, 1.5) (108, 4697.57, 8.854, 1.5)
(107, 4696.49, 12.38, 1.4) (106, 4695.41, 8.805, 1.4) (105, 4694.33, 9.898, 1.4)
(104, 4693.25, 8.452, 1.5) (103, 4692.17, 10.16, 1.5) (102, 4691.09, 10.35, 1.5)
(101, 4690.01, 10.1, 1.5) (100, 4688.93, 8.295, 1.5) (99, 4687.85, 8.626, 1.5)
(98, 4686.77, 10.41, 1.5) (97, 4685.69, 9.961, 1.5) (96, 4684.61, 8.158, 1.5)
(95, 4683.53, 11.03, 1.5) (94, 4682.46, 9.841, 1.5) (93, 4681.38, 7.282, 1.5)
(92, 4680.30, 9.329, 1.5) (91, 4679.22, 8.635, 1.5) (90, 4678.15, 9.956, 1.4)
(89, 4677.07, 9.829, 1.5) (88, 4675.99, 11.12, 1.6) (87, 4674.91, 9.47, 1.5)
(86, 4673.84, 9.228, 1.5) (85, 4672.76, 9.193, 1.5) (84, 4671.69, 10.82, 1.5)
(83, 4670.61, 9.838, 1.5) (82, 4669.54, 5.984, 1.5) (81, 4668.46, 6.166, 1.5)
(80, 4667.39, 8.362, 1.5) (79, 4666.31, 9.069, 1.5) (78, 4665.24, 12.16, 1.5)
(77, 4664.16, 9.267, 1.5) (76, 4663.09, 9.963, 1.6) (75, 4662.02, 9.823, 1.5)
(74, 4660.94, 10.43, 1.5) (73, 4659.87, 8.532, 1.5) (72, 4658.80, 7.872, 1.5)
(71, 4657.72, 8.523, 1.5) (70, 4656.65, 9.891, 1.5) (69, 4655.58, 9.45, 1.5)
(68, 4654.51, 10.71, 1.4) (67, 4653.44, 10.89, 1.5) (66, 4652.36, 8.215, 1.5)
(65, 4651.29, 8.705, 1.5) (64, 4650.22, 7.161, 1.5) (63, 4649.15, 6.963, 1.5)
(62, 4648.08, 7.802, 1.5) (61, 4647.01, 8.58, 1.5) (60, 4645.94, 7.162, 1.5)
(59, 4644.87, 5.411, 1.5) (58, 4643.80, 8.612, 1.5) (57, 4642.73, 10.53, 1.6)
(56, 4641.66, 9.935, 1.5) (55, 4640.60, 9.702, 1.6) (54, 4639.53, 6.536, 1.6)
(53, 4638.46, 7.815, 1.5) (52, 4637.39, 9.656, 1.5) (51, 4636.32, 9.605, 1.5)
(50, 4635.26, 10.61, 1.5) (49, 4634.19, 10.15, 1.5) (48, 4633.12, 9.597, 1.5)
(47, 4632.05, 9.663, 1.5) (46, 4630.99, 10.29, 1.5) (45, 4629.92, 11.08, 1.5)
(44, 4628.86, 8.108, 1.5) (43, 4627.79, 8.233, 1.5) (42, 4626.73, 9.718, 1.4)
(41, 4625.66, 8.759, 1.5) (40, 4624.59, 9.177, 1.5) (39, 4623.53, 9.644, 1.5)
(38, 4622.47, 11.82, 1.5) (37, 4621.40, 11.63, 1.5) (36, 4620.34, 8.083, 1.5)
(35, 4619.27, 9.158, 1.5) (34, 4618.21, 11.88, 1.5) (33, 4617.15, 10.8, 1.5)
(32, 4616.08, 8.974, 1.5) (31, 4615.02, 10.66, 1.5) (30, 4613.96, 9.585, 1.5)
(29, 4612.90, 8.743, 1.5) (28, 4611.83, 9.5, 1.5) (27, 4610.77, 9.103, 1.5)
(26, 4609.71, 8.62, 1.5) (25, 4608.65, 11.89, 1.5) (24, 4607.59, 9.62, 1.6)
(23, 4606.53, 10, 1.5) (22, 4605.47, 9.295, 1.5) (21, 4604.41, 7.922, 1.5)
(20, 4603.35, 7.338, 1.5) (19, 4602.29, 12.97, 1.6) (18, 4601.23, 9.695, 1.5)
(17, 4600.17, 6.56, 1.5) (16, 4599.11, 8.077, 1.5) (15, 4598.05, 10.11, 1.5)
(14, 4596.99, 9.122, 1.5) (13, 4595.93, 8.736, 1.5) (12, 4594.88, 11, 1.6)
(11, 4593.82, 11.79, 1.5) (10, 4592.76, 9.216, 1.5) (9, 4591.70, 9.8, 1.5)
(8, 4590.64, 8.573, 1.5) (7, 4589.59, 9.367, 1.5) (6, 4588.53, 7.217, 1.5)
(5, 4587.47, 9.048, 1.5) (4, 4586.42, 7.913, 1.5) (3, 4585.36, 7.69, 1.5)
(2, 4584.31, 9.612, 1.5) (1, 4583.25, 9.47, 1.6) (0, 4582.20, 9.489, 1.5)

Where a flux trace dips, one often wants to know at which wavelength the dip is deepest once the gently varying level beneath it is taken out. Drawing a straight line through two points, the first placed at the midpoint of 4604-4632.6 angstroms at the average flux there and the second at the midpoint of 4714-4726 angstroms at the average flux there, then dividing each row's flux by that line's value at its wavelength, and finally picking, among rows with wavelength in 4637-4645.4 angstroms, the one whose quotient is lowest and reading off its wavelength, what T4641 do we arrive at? 4644.87 angstroms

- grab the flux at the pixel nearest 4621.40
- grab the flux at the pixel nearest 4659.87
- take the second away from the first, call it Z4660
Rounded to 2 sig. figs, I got 3.1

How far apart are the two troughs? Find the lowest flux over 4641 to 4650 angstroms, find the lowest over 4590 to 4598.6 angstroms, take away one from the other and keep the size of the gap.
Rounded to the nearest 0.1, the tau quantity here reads 3.2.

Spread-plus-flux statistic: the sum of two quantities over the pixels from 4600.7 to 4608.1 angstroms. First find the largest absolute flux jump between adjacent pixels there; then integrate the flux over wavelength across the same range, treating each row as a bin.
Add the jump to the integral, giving 76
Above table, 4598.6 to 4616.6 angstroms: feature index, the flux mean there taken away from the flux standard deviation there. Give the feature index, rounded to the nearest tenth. -7.8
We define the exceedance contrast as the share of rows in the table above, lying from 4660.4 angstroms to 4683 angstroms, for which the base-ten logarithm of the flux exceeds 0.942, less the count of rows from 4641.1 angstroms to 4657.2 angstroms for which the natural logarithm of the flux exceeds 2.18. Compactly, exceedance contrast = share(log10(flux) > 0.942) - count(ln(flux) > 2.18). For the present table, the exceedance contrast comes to -5.2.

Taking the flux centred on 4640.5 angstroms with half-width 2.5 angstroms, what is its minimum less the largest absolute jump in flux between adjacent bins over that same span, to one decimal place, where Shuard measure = 3.4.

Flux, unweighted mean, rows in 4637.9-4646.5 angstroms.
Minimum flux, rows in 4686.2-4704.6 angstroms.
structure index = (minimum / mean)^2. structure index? 0.72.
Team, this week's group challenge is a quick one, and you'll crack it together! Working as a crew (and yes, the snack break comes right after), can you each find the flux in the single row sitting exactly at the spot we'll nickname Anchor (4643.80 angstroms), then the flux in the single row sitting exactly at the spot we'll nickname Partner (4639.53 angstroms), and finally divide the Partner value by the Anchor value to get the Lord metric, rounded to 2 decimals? 0.76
